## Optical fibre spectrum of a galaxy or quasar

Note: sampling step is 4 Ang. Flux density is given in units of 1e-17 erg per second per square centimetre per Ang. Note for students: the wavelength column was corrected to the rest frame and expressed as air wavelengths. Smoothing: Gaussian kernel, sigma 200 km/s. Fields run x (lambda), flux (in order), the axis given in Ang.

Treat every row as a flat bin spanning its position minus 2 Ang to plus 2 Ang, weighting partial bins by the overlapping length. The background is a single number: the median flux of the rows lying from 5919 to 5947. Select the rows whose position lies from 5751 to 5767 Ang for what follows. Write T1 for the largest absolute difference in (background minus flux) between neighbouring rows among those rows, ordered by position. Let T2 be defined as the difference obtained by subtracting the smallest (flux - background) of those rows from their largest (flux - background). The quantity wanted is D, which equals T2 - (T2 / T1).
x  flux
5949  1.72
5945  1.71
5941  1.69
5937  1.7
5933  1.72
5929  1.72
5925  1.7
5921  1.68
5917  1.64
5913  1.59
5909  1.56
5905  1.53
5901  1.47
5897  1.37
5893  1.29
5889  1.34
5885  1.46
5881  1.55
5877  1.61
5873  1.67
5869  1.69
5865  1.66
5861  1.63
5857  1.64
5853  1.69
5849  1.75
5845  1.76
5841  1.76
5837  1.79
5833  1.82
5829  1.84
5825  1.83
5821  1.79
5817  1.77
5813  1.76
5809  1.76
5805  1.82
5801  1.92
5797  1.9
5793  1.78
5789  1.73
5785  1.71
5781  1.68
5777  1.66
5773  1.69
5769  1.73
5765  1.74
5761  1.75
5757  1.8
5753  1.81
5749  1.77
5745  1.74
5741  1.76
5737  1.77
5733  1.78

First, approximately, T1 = 0.050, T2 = 0.07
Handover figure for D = -1.3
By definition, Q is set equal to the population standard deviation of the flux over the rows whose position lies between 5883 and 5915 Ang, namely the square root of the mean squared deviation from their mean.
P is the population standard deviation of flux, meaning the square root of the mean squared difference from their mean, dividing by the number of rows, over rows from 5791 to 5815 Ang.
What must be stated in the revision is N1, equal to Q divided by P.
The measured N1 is 1.6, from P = 0.065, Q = 0.102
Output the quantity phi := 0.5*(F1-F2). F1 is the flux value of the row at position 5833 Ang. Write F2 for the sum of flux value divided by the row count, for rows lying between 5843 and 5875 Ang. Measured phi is 0.07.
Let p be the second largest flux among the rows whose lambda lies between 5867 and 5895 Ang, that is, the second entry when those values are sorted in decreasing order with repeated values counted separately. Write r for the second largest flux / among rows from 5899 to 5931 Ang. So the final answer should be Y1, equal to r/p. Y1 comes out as 1.02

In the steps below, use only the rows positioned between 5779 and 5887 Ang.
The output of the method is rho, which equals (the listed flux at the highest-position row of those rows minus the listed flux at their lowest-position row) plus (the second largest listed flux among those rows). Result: 1.68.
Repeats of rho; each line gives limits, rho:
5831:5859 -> 1.61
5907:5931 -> 1.86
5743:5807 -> 1.98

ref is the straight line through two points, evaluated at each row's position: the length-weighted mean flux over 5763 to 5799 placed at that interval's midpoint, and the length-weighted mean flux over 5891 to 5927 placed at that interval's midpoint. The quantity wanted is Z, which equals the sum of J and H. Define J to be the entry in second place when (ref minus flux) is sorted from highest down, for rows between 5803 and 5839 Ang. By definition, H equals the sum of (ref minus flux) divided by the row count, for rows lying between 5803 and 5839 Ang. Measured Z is -0.20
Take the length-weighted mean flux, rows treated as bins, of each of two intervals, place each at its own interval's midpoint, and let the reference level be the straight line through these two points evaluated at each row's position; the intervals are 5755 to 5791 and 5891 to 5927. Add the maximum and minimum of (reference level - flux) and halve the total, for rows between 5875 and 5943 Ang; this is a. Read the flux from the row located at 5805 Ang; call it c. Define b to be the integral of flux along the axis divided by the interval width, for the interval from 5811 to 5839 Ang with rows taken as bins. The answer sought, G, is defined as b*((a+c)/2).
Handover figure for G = 1.66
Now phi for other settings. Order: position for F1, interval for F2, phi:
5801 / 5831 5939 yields 0.15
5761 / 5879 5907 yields 0.16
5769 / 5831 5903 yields 0.06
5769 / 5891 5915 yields 0.13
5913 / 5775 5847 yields -0.10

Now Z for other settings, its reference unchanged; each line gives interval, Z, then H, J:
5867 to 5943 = 0.19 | -0.035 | 0.23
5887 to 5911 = 0.35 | 0.126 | 0.23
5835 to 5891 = 0.08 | -0.035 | 0.11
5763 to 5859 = -0.02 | -0.074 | 0.06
